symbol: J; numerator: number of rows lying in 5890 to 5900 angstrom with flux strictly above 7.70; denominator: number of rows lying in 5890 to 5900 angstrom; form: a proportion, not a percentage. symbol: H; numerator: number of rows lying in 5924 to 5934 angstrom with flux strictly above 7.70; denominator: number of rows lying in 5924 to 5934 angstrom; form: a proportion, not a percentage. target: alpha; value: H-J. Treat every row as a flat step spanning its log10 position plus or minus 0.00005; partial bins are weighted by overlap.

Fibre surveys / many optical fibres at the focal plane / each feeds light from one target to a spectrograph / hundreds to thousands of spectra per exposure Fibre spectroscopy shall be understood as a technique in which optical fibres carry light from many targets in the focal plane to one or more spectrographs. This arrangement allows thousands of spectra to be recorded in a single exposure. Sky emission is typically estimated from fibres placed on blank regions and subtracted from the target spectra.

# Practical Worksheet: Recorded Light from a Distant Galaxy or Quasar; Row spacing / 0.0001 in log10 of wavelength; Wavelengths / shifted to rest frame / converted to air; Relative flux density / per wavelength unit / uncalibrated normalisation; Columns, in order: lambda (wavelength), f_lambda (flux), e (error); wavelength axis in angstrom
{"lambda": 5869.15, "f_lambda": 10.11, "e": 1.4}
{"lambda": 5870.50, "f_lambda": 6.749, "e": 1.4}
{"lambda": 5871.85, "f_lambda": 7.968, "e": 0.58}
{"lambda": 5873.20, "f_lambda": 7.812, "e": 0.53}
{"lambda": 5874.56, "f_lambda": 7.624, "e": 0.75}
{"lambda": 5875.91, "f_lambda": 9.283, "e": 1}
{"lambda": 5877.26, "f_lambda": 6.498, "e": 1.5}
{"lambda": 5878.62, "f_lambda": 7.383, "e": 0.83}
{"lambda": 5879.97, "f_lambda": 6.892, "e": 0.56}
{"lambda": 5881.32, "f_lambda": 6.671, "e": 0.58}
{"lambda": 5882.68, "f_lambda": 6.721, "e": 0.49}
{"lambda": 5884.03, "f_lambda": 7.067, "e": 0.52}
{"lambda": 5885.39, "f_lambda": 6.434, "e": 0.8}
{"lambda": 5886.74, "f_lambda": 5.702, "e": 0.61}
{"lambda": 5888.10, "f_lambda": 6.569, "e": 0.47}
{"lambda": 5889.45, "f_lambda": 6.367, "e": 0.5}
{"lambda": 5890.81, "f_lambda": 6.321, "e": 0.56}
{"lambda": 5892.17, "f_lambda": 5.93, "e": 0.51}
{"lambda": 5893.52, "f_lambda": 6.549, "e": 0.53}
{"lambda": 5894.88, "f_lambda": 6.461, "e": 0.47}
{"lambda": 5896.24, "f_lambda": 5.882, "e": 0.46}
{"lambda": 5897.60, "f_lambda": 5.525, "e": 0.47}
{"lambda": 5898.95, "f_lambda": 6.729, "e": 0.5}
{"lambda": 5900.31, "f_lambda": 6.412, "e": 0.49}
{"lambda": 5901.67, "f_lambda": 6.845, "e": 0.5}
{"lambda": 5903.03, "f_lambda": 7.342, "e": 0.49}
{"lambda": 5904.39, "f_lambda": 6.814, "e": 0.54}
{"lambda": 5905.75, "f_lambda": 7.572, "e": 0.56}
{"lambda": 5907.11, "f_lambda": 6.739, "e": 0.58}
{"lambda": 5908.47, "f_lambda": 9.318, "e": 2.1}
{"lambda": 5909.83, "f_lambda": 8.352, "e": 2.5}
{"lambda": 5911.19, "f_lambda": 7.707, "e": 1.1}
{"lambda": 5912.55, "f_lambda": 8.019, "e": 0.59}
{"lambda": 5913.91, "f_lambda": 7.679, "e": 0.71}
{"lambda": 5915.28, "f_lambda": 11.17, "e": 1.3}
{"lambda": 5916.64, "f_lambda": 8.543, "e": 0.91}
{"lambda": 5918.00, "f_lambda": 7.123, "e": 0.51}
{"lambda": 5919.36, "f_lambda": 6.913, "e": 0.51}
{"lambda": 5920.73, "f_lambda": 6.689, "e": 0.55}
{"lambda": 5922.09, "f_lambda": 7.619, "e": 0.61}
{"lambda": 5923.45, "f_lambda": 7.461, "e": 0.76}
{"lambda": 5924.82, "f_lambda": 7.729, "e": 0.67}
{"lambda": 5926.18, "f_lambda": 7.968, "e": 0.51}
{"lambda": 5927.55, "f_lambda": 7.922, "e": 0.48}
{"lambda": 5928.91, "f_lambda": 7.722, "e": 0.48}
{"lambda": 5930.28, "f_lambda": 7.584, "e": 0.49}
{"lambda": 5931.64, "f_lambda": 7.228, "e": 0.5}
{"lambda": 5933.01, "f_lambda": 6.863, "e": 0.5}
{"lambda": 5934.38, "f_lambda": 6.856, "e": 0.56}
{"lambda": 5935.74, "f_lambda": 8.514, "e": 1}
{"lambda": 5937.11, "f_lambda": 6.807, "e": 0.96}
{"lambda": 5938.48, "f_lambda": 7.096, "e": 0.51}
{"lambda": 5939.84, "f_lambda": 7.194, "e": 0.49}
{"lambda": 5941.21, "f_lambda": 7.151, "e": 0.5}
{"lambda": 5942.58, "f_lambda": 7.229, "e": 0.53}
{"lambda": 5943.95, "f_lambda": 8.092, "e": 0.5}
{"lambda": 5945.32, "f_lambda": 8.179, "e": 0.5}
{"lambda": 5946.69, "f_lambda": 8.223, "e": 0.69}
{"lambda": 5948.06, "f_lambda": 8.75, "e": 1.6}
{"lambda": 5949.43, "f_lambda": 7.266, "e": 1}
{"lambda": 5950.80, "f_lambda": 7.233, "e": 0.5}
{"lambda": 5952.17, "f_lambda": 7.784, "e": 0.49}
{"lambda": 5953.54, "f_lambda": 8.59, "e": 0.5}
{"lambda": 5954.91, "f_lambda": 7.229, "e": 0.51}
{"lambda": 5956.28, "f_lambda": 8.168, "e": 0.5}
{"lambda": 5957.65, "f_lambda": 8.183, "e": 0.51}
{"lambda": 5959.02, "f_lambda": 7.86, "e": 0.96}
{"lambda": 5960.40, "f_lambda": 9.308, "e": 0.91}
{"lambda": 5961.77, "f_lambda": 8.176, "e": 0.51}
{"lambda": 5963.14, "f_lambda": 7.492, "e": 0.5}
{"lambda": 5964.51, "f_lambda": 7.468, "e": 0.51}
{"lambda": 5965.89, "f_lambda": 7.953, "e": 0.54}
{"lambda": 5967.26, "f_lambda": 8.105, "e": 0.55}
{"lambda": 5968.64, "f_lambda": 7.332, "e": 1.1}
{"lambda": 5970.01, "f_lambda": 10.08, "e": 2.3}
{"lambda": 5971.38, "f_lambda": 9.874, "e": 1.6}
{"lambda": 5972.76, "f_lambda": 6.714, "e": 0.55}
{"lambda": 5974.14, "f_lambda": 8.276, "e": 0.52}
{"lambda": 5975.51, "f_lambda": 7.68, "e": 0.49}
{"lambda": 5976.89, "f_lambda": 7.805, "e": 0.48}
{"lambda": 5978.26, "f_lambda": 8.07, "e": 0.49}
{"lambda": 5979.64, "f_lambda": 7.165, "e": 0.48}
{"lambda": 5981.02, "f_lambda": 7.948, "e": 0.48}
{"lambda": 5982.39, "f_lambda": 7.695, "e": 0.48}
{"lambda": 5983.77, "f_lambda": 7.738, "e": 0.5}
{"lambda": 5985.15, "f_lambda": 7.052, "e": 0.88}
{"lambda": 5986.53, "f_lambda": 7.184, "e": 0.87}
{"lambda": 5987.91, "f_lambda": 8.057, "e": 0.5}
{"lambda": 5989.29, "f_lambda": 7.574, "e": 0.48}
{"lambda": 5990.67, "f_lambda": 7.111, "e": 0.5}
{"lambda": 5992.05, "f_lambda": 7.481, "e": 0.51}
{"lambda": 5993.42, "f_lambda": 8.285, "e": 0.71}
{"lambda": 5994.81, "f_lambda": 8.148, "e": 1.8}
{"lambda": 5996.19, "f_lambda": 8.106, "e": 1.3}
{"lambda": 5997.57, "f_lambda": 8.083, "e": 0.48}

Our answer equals 0.57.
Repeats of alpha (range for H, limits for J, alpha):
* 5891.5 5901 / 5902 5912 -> -0.43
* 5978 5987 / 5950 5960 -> -0.29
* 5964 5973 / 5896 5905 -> 0.57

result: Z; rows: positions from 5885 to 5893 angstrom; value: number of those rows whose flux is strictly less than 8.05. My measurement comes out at 6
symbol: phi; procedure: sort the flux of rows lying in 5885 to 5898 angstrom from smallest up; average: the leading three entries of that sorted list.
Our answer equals 5.7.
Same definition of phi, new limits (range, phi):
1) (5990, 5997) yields 7.6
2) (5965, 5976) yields 7.2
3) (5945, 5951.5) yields 7.6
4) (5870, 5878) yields 7.0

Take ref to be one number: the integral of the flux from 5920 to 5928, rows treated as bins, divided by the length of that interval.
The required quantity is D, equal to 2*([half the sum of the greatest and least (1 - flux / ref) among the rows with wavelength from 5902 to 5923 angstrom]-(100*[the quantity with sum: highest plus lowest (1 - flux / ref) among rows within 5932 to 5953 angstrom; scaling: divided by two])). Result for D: 6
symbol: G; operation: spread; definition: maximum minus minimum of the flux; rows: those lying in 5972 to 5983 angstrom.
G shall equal 1.56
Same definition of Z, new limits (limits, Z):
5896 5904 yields 6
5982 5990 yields 5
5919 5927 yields 6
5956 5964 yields 2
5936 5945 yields 5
